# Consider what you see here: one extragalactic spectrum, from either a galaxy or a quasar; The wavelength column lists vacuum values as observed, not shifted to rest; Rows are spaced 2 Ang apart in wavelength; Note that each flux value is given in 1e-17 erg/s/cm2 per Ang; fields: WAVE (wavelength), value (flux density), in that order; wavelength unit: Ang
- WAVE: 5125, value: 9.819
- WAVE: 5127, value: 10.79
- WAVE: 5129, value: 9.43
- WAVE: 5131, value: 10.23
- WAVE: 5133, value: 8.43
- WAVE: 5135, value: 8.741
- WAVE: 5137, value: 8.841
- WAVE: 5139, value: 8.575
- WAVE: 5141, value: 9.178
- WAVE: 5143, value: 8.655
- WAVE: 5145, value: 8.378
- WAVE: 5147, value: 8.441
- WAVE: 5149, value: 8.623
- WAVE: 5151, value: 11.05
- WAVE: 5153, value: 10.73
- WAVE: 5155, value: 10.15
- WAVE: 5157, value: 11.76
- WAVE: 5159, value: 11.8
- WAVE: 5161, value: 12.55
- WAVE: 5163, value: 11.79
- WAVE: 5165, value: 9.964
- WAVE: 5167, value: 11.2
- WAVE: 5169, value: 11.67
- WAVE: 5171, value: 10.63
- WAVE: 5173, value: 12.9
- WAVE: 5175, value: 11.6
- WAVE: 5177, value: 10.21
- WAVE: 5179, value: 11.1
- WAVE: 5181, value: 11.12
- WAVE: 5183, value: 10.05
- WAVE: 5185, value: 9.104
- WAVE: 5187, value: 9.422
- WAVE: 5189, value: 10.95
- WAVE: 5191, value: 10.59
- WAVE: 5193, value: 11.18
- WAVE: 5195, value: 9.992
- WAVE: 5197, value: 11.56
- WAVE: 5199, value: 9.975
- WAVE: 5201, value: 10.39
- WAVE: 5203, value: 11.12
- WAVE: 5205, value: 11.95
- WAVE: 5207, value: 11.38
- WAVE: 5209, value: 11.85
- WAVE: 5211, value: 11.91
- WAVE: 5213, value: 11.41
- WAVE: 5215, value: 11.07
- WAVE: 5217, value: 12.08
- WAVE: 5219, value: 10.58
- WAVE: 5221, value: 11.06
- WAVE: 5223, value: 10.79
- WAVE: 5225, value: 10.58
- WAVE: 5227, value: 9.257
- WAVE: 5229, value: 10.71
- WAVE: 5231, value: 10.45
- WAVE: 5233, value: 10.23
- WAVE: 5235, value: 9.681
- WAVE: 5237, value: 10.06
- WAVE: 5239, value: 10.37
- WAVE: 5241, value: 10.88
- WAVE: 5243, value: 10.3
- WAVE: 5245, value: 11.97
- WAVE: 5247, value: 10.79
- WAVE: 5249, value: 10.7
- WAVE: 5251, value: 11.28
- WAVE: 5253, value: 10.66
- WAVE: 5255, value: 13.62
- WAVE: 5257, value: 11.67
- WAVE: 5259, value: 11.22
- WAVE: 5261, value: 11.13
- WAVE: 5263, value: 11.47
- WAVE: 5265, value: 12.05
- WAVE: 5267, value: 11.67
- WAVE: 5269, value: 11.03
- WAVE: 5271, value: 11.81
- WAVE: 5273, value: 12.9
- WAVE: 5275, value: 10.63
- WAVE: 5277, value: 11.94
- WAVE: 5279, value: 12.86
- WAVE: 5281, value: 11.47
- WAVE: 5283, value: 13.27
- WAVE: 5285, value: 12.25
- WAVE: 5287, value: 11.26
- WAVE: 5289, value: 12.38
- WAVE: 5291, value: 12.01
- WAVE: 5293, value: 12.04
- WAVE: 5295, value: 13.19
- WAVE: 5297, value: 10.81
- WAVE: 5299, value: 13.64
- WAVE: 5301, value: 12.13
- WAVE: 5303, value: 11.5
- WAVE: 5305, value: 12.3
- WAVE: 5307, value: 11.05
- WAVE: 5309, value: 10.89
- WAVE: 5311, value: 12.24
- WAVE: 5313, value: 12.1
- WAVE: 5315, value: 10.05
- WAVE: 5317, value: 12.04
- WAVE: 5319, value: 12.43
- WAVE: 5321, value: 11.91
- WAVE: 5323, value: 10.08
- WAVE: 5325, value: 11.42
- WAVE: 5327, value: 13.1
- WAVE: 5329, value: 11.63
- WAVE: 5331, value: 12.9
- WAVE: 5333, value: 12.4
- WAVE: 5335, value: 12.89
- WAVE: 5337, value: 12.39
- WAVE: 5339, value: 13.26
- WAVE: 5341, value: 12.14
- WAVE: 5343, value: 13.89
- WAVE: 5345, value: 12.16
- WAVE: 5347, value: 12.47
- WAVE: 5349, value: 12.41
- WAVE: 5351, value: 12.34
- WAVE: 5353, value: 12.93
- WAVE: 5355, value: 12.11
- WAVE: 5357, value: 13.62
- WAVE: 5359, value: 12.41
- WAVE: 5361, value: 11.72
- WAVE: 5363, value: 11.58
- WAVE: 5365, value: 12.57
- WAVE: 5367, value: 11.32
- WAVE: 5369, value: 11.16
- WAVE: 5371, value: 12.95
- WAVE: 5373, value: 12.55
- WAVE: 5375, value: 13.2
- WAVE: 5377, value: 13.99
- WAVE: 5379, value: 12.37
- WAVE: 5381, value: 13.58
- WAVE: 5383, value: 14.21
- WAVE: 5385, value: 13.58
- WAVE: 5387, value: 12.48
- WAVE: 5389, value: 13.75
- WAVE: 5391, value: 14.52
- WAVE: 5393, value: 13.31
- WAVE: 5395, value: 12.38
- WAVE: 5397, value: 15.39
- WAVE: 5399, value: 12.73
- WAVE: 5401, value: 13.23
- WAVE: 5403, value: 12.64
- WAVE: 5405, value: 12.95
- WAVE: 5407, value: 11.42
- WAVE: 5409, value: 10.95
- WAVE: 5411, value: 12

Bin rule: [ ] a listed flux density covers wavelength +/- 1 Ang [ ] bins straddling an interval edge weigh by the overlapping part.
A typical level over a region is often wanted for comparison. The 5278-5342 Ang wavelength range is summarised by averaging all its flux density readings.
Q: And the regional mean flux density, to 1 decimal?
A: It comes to 12.1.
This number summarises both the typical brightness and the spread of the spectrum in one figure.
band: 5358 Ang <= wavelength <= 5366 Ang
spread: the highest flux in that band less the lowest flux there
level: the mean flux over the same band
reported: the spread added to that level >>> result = 13.1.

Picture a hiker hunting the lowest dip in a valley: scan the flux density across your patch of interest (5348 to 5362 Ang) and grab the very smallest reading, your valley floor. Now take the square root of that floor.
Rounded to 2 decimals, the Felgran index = 3.42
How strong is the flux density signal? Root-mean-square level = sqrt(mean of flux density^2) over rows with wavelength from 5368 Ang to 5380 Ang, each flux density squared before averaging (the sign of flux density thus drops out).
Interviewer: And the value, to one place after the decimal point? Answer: 12.7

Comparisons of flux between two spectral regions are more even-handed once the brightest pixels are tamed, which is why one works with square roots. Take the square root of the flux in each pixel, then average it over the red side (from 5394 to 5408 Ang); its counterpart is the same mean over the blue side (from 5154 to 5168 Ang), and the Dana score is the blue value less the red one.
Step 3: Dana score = -0.2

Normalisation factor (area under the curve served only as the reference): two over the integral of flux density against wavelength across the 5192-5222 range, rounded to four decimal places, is 0.0060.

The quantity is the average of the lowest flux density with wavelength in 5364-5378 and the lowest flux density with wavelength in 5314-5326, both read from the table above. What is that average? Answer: 10.6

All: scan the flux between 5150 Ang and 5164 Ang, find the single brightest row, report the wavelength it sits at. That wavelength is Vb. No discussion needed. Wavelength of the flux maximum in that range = 5161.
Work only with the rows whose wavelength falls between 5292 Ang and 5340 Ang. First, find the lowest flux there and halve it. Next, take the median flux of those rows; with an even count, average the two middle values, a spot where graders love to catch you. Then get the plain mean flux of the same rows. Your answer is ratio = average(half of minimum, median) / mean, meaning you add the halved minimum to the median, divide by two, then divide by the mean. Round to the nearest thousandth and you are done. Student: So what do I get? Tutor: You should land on 0.713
